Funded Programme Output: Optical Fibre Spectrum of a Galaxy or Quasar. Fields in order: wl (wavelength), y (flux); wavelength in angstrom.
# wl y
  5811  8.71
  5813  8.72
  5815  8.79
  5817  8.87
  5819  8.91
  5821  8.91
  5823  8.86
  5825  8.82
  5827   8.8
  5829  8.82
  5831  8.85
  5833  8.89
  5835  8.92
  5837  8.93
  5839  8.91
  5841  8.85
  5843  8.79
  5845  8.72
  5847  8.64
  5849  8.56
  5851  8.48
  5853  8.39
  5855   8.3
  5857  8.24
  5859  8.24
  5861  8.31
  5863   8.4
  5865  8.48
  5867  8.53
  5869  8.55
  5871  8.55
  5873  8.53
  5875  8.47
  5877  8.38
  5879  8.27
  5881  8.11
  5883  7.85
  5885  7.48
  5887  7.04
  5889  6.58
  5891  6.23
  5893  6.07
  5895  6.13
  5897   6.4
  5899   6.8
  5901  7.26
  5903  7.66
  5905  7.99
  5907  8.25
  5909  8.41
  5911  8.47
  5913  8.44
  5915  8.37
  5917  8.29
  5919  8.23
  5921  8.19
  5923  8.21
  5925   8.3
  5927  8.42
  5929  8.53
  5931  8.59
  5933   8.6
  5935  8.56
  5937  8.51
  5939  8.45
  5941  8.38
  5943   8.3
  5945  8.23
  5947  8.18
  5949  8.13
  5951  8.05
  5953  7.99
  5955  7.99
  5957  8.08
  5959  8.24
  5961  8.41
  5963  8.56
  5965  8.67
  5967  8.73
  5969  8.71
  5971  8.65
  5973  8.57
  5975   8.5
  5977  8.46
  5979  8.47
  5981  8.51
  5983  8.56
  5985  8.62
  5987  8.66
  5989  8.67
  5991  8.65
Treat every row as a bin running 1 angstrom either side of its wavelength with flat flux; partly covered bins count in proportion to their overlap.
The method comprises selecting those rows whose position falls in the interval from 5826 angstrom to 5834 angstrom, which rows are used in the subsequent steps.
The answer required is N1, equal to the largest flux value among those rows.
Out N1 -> 8.89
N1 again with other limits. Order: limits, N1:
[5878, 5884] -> 8.27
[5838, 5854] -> 8.91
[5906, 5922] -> 8.47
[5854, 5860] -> 8.3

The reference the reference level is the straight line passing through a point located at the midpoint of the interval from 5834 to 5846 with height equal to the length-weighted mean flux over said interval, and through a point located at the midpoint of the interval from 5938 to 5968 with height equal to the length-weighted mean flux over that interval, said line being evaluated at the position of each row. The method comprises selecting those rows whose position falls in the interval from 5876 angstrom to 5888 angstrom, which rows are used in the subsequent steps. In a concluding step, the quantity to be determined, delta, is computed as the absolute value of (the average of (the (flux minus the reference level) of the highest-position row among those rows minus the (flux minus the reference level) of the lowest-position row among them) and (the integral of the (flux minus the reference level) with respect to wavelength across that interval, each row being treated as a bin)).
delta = 5.4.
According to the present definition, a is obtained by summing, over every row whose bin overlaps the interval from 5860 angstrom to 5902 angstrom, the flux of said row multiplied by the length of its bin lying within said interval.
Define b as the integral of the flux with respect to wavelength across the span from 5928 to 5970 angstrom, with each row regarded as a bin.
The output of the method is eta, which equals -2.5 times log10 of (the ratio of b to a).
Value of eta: -0.10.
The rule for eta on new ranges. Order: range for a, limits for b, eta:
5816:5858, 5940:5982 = 0.05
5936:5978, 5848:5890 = 0.03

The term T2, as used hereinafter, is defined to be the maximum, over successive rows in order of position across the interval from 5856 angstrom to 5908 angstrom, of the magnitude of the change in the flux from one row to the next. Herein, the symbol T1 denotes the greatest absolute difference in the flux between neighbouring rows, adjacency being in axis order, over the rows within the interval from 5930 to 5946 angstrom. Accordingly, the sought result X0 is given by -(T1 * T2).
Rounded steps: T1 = 0.08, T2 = 0.46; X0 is -0.04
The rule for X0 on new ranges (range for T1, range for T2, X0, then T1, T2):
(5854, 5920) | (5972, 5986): -0.03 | 0.46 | 0.07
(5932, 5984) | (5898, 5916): -0.08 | 0.17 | 0.46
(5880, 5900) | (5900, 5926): -0.18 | 0.46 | 0.40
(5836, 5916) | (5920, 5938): -0.06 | 0.46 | 0.12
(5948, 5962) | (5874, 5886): -0.06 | 0.17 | 0.37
